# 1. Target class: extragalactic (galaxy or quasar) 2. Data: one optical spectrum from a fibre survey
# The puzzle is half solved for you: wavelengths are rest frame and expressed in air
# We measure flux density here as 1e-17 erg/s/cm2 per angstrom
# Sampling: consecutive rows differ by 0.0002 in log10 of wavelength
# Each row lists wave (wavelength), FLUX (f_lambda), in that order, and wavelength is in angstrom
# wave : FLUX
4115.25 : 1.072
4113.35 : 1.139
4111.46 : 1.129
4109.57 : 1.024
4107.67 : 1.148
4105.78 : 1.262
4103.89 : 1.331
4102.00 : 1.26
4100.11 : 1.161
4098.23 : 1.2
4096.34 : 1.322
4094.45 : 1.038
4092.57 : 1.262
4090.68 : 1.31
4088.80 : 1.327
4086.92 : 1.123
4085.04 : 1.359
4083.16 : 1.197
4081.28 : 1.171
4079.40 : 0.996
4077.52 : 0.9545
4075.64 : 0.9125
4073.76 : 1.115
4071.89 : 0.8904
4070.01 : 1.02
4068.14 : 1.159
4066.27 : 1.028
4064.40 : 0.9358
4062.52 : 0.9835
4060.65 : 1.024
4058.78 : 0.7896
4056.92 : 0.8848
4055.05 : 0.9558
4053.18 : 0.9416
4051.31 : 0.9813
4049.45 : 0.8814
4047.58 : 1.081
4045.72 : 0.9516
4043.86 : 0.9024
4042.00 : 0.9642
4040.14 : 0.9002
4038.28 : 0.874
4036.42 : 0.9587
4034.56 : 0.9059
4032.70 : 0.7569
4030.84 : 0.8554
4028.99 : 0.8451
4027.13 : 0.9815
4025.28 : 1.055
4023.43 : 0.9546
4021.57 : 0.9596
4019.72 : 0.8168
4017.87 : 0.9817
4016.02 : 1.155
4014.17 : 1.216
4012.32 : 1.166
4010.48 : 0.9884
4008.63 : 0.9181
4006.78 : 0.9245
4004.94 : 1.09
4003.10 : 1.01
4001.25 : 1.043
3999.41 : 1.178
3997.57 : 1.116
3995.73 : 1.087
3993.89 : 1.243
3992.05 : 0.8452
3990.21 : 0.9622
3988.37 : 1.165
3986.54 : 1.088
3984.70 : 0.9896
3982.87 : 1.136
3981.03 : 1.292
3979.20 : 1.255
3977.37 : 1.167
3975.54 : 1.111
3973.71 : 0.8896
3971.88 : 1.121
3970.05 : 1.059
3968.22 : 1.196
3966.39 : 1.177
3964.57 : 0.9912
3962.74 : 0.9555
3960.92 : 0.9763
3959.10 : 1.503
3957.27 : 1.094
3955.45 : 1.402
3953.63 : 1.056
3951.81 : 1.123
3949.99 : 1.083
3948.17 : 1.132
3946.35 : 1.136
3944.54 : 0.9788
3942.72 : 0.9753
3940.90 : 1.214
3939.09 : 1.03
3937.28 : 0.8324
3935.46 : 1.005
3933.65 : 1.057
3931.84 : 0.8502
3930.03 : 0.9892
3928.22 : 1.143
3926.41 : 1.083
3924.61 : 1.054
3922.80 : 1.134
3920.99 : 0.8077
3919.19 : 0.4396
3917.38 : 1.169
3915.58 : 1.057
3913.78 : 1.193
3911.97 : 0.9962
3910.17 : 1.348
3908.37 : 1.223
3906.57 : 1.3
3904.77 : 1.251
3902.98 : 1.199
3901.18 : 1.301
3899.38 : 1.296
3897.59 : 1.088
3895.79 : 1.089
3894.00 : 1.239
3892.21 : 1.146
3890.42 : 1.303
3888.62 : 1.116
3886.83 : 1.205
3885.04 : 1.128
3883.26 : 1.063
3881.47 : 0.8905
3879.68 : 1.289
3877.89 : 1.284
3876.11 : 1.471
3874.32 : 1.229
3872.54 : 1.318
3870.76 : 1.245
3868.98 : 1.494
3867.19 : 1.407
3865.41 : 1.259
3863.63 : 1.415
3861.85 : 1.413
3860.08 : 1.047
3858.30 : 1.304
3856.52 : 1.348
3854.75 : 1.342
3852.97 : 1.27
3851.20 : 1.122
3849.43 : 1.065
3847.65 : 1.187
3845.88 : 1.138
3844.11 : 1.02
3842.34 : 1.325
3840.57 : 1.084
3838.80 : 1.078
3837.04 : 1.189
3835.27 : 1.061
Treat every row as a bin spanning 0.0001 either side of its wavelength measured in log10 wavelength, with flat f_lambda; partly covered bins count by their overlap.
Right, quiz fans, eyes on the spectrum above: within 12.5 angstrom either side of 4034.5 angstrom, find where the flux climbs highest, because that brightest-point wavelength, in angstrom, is 4025.28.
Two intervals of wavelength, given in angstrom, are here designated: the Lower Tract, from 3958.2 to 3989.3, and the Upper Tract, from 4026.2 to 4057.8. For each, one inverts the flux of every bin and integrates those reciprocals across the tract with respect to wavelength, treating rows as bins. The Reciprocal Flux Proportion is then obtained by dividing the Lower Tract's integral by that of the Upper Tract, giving 0.81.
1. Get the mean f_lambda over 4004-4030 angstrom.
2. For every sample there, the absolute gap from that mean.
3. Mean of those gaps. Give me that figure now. 0.095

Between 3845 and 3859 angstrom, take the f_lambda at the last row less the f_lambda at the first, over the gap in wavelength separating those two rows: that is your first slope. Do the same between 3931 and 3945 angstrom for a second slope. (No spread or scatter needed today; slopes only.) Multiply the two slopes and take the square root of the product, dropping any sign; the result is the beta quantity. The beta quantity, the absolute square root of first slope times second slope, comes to 0.012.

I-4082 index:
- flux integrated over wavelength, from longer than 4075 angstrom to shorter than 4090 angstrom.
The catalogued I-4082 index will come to 17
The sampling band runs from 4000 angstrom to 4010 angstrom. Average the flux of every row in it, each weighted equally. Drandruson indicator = 1.00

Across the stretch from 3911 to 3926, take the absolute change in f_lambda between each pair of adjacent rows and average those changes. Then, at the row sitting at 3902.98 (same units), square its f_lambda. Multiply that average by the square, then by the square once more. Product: 0.58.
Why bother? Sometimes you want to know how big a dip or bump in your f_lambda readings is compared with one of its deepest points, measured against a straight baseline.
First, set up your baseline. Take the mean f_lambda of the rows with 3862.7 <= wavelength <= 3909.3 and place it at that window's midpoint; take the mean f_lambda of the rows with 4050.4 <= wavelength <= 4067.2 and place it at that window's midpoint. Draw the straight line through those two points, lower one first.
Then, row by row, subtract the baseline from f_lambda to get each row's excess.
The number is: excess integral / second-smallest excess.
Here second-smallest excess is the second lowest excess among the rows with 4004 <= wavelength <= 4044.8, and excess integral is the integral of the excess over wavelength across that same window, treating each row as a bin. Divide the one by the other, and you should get 9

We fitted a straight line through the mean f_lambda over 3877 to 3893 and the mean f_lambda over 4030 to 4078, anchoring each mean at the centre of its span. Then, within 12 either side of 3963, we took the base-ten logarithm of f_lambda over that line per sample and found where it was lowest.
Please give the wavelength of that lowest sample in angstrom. 3973.71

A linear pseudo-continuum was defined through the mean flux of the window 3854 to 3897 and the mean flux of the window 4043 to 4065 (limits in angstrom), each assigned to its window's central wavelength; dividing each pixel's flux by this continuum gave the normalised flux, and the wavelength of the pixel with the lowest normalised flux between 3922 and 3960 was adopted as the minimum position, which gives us 3937.28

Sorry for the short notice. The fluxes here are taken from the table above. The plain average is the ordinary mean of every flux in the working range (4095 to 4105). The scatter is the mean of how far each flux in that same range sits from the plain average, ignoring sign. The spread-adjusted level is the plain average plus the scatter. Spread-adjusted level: 1.31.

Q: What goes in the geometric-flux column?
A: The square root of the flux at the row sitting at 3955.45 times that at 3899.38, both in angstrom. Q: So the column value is 1.35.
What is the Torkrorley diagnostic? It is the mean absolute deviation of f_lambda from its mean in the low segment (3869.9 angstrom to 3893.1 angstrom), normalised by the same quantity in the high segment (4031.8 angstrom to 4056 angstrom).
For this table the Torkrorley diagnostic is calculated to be 2.02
